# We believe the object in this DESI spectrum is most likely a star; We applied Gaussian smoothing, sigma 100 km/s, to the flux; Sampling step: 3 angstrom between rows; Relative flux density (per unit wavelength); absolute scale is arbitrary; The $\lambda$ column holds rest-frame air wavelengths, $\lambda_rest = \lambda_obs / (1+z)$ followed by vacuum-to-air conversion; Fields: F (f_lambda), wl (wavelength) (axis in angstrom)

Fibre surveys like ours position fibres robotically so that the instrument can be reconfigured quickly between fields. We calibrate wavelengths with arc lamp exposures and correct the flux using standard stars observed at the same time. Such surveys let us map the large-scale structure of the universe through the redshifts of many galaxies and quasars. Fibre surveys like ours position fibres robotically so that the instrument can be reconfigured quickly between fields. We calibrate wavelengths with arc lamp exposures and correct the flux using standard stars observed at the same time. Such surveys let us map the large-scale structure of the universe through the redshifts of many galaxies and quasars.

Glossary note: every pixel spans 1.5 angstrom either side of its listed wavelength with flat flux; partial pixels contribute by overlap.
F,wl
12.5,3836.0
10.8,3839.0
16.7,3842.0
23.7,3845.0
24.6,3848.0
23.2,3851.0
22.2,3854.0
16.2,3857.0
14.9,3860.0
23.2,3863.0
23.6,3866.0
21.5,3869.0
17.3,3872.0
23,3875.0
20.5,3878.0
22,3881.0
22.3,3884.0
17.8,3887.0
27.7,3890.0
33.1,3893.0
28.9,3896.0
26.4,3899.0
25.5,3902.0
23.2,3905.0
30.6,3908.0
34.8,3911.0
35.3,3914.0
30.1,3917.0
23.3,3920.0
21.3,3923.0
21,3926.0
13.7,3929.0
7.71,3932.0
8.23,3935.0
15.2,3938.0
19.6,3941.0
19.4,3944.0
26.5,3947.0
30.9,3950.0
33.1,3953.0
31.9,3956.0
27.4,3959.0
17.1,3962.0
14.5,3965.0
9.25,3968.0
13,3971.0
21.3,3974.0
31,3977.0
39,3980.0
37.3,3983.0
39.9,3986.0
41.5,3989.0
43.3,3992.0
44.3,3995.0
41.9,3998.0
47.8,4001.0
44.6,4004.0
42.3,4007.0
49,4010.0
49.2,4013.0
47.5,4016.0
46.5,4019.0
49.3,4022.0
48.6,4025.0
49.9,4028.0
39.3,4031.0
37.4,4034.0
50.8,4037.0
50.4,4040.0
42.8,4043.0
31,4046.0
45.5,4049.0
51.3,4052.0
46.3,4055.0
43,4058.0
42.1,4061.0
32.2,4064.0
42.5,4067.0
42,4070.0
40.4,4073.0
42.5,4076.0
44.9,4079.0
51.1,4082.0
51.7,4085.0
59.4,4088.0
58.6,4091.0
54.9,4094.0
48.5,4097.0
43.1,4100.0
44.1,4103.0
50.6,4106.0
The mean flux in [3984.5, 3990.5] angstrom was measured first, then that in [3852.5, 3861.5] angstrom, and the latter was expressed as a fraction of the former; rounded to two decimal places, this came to 0.44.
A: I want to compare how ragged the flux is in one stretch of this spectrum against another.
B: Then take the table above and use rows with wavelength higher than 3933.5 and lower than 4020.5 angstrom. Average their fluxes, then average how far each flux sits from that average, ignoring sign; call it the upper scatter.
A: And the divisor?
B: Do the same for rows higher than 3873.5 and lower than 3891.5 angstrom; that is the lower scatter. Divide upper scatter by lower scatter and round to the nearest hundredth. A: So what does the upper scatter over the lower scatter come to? 5.37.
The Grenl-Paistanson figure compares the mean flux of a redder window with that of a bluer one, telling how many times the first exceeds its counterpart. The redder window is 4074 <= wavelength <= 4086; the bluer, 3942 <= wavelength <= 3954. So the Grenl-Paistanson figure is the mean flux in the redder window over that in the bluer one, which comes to 1.7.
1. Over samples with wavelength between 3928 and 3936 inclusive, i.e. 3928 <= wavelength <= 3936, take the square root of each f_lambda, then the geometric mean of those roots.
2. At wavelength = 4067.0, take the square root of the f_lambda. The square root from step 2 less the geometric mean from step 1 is 3.4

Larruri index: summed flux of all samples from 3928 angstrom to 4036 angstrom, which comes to 1178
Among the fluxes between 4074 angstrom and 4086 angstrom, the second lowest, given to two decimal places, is 44.90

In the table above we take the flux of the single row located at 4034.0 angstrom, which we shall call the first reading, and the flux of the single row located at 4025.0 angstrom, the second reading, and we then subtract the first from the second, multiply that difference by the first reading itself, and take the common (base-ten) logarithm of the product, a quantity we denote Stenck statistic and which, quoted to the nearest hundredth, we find 2.62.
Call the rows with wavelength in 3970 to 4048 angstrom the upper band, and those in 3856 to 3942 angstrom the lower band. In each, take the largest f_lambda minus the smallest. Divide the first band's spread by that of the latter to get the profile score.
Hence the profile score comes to 1.4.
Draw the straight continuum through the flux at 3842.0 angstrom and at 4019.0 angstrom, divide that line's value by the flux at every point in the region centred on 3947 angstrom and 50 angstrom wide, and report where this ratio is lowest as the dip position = 3953.0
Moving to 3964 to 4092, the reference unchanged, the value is 4001.0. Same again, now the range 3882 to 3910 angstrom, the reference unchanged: 3893.0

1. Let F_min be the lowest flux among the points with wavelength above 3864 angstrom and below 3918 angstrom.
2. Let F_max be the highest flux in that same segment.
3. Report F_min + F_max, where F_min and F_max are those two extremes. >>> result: 53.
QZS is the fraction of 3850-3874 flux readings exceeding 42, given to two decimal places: 0.00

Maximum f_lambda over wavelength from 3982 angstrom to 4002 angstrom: 47.8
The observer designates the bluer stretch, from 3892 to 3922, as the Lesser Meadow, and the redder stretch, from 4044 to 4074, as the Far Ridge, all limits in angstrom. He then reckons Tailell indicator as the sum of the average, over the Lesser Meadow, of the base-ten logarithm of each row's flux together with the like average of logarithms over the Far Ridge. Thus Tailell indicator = 3.07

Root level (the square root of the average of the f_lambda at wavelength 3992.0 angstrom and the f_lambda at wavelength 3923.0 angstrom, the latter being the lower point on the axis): 5.7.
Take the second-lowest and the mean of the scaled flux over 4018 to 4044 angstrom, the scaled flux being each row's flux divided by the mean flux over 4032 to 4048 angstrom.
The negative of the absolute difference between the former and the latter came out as -0.16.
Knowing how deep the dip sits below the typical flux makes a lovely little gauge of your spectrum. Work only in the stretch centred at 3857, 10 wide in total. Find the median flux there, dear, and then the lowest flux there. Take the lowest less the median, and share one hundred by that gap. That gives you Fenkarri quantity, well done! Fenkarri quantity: -77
